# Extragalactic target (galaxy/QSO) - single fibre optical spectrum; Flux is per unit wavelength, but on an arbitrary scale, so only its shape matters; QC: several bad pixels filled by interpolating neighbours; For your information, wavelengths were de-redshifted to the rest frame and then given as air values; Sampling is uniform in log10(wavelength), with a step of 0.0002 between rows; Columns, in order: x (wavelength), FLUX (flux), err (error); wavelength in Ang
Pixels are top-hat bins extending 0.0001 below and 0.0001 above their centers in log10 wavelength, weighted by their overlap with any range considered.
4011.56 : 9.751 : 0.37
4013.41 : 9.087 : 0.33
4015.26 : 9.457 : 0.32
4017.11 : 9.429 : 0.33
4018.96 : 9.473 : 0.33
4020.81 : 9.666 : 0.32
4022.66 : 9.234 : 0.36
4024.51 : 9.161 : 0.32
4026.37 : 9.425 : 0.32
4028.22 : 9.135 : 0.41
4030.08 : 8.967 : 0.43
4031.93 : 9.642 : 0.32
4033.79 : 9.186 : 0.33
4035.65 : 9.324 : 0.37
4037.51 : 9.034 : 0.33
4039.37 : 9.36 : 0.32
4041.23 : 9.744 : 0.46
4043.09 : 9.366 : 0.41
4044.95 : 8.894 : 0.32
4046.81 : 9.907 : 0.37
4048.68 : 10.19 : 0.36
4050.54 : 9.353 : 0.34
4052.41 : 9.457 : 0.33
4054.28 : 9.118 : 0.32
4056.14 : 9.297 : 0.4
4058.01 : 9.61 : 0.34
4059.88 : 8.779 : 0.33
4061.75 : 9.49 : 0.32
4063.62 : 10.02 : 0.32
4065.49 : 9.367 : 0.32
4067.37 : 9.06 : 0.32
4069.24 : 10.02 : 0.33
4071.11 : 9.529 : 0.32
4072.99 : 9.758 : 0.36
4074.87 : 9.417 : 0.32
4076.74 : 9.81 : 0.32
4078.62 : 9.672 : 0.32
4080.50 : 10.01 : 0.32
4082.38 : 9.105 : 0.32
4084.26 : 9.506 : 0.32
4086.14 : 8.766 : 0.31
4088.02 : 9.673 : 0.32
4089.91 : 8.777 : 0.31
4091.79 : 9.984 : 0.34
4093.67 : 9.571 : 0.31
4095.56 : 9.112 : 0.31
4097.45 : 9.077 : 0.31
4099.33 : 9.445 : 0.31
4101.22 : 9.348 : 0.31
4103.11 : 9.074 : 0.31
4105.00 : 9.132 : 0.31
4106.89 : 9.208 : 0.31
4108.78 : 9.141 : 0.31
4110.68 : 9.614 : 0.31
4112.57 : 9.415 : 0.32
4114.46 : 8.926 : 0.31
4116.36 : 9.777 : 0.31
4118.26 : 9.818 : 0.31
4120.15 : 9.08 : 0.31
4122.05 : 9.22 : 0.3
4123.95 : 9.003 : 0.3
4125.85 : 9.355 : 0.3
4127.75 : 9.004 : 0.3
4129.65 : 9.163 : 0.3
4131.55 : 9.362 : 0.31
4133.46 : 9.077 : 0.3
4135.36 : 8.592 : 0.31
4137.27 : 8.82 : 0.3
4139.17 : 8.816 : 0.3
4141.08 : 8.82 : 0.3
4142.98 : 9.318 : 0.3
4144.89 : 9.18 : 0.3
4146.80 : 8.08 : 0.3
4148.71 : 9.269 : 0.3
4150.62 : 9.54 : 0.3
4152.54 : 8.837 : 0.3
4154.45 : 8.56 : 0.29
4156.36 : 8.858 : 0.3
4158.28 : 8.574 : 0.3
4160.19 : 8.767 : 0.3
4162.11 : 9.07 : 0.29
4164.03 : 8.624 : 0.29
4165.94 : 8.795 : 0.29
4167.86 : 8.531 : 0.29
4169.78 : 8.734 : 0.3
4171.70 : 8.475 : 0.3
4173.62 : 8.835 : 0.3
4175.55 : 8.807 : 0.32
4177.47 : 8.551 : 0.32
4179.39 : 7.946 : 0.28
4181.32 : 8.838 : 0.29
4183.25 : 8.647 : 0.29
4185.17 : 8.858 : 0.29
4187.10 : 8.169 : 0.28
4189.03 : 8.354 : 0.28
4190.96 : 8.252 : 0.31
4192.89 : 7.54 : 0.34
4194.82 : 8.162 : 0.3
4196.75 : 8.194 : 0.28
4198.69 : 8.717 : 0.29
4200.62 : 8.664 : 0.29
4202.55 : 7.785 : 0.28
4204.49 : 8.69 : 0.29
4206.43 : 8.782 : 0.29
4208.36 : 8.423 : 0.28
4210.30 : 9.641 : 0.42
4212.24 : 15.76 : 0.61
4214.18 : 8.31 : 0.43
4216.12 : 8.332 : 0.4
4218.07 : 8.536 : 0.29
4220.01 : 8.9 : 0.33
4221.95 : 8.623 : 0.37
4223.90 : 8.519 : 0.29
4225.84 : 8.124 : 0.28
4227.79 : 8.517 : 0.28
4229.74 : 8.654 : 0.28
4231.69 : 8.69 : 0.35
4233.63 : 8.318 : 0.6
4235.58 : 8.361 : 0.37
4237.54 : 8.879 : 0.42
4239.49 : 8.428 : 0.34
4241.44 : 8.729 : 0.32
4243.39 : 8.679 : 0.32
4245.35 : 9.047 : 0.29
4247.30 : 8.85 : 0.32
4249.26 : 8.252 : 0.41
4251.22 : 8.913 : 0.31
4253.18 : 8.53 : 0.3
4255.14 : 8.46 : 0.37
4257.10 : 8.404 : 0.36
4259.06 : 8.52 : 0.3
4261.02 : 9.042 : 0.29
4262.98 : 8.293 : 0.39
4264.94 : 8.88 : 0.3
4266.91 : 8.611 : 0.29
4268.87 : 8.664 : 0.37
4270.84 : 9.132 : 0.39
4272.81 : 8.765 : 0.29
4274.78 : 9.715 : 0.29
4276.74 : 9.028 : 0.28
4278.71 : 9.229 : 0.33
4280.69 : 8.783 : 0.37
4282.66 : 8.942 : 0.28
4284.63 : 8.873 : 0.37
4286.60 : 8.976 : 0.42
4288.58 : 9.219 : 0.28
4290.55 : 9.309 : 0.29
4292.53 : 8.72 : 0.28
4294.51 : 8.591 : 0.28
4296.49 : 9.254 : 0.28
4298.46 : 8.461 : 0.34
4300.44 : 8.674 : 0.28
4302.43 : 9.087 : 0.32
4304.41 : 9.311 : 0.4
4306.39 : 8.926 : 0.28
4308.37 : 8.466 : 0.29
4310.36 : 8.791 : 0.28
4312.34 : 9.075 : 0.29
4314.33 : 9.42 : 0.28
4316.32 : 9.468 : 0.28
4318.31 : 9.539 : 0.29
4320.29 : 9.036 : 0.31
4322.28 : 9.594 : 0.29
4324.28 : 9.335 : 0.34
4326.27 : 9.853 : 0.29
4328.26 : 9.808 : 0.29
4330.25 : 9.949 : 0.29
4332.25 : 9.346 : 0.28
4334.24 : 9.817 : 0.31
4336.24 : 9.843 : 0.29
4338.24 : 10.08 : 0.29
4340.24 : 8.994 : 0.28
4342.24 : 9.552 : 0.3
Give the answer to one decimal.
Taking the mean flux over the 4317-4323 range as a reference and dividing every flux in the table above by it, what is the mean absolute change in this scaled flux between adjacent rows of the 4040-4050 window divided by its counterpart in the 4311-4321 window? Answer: 2.2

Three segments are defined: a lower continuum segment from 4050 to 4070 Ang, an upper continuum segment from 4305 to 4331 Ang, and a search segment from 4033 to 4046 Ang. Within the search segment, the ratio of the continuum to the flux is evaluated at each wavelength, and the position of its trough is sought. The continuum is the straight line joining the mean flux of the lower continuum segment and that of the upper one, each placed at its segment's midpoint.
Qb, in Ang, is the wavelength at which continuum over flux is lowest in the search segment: 4041.23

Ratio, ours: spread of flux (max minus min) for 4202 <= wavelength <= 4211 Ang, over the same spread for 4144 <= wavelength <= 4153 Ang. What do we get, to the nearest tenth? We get 1.3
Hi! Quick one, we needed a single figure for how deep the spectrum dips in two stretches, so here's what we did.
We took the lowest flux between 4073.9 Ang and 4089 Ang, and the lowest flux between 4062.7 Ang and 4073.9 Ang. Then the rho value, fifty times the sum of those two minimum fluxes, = 891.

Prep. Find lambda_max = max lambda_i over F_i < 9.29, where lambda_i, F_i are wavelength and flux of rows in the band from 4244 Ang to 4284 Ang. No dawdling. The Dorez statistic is 4282.66 Ang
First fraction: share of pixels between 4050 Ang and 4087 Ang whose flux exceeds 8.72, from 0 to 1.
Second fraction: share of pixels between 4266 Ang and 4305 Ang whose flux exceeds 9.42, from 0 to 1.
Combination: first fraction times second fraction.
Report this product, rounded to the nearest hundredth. 0.05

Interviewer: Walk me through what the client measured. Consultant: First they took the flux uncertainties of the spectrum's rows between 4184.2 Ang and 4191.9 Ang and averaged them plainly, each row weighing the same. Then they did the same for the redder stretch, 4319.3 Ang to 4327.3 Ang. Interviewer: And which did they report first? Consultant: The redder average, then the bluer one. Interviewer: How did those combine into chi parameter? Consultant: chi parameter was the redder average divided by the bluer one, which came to 1.06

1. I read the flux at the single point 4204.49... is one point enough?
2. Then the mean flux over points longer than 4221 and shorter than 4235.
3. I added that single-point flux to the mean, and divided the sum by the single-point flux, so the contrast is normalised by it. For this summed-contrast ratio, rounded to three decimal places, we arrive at 1.977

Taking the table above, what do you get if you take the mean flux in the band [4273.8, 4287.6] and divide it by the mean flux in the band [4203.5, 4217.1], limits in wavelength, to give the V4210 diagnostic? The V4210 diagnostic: 0.94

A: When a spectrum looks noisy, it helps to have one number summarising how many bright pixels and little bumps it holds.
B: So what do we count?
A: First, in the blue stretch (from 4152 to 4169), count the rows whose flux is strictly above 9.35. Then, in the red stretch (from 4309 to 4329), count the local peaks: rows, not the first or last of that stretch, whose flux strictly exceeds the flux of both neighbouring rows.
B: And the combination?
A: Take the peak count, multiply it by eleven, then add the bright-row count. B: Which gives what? 33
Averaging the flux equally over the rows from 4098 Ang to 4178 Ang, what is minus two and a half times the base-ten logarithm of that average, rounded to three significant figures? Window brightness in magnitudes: -2.39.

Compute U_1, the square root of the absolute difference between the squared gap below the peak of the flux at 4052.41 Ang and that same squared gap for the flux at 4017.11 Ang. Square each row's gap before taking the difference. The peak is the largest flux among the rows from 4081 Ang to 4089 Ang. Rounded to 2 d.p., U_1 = 0.11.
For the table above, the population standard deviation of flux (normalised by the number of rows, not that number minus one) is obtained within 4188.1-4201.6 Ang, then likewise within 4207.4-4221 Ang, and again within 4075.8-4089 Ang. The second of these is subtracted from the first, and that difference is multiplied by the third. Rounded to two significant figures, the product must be -0.86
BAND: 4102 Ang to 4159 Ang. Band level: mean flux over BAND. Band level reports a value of 9.1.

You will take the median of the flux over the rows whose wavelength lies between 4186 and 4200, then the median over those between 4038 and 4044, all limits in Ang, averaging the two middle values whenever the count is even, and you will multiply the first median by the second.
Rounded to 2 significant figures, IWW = 77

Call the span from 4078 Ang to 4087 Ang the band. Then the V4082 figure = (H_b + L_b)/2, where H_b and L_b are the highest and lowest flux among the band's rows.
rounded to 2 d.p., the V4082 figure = 9.39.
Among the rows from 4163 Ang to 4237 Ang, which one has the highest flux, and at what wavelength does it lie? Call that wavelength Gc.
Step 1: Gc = 4212.24 Ang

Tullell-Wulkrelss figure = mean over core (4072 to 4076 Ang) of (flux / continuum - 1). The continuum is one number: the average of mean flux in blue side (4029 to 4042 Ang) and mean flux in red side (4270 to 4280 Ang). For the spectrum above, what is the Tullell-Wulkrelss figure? 0.04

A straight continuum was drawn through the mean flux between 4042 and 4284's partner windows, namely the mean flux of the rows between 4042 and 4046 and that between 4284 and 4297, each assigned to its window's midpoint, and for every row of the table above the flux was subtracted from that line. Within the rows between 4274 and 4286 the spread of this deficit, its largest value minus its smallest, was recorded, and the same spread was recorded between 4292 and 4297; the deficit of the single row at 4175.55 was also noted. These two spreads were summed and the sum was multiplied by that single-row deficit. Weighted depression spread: 0.4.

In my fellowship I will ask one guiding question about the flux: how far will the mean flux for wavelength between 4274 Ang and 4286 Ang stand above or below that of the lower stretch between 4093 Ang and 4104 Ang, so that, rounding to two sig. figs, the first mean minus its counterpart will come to -0.18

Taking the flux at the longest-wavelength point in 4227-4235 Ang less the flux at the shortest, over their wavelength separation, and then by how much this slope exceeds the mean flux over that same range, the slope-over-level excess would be -8.58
